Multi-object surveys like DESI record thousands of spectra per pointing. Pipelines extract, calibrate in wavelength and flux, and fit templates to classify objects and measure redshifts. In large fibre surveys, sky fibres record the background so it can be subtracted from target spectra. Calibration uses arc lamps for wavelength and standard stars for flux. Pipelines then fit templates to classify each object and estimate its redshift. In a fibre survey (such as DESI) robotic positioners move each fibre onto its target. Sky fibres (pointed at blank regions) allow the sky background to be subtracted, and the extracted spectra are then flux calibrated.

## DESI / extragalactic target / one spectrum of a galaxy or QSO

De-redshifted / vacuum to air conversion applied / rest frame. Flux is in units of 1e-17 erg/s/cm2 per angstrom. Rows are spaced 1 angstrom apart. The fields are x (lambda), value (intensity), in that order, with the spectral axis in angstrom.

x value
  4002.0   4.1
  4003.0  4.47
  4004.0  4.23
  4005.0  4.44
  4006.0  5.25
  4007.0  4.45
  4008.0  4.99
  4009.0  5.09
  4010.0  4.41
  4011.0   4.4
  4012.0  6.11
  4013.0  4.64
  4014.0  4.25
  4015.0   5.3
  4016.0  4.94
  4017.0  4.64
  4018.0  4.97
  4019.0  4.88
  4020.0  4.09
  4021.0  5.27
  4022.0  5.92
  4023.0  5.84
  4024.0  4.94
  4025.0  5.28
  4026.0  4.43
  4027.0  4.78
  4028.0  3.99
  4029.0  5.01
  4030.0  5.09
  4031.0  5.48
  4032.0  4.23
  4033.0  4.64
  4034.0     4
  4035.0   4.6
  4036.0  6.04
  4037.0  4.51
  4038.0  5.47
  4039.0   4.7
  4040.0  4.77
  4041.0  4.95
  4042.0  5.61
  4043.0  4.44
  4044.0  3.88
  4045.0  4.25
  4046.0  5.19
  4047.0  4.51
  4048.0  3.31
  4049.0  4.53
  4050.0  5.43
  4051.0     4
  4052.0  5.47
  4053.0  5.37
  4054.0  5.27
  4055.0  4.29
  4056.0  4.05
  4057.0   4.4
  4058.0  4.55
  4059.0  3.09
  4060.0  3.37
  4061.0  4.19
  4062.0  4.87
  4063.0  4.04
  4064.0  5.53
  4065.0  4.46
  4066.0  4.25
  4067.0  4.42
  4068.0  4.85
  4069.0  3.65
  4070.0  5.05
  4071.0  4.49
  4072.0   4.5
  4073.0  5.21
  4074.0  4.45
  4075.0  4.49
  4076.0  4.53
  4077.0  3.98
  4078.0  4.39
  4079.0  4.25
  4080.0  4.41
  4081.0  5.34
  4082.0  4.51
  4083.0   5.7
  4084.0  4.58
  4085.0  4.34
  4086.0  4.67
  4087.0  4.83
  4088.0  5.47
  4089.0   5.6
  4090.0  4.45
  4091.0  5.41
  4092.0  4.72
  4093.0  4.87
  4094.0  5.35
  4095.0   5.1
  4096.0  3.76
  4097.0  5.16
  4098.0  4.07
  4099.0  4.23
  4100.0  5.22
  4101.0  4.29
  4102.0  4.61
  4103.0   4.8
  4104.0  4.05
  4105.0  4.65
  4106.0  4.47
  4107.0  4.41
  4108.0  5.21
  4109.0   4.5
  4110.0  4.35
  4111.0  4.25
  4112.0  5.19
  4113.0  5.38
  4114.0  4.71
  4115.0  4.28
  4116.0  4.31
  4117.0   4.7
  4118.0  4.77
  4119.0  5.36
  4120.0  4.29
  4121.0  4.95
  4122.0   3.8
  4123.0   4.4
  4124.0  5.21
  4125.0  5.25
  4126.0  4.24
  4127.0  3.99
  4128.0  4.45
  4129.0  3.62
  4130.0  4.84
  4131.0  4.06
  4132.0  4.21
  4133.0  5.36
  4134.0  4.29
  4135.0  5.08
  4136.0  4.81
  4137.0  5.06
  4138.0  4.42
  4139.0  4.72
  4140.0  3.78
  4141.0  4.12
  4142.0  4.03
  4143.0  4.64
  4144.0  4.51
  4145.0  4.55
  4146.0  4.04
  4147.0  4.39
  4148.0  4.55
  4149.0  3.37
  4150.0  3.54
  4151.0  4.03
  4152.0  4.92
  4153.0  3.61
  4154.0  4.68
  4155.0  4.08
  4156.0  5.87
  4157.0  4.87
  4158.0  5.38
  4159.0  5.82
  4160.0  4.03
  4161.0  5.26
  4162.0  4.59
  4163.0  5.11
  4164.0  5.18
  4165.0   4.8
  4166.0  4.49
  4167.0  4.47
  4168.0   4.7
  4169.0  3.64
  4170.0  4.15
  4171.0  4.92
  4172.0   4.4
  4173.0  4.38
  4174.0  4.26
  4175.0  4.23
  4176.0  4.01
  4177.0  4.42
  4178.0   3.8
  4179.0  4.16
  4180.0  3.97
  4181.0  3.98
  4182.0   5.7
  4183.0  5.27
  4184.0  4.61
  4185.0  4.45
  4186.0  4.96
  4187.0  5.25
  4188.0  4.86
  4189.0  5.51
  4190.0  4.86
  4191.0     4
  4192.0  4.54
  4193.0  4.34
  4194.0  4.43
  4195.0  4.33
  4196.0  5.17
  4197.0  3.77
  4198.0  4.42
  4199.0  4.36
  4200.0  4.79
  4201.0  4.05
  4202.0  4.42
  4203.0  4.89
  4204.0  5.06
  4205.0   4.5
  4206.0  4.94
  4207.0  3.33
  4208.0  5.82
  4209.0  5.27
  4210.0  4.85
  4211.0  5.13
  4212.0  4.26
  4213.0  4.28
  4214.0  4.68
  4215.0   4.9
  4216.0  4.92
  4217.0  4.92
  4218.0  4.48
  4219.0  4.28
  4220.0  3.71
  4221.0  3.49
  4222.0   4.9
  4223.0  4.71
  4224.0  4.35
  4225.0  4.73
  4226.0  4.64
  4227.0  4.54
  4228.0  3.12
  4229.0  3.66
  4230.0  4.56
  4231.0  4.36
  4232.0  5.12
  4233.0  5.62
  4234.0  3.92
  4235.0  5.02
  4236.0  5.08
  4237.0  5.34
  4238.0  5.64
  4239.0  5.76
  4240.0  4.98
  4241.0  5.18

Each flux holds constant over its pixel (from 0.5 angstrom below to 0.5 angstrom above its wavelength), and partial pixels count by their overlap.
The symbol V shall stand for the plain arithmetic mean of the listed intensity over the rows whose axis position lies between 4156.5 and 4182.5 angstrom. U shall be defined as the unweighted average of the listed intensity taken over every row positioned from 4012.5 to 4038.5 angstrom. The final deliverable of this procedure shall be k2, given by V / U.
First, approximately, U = 4.89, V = 4.57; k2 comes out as 0.93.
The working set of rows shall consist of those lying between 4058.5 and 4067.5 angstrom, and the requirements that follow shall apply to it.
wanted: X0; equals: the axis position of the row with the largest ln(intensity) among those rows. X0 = 4064.0 angstrom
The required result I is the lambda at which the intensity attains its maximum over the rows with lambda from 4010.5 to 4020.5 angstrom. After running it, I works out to 4012.0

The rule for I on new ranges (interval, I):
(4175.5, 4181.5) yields 4177.0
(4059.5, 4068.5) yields 4064.0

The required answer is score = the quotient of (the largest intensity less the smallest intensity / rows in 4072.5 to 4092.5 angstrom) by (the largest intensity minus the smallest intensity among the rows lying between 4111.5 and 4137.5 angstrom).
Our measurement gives 0.98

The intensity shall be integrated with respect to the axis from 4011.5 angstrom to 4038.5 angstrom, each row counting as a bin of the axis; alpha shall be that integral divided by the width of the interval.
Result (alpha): 4.94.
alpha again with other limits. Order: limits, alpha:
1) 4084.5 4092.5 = 4.94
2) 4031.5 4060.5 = 4.58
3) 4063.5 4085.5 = 4.61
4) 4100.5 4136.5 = 4.59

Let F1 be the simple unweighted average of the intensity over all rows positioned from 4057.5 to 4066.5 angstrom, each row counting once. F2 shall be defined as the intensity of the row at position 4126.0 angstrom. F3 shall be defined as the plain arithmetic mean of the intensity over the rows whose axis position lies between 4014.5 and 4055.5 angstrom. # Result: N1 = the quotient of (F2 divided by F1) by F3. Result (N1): 0.206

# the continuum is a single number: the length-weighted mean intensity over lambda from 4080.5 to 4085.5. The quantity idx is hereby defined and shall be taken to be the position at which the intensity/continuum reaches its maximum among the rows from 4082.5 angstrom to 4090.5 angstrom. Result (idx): 4083.0 angstrom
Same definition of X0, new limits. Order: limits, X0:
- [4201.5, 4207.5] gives 4204.0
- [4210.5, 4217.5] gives 4211.0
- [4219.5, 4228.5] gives 4222.0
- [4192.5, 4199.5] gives 4196.0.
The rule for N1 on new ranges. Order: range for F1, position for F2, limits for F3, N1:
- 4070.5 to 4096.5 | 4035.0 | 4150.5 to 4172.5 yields 0.207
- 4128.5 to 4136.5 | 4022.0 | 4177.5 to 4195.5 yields 0.283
